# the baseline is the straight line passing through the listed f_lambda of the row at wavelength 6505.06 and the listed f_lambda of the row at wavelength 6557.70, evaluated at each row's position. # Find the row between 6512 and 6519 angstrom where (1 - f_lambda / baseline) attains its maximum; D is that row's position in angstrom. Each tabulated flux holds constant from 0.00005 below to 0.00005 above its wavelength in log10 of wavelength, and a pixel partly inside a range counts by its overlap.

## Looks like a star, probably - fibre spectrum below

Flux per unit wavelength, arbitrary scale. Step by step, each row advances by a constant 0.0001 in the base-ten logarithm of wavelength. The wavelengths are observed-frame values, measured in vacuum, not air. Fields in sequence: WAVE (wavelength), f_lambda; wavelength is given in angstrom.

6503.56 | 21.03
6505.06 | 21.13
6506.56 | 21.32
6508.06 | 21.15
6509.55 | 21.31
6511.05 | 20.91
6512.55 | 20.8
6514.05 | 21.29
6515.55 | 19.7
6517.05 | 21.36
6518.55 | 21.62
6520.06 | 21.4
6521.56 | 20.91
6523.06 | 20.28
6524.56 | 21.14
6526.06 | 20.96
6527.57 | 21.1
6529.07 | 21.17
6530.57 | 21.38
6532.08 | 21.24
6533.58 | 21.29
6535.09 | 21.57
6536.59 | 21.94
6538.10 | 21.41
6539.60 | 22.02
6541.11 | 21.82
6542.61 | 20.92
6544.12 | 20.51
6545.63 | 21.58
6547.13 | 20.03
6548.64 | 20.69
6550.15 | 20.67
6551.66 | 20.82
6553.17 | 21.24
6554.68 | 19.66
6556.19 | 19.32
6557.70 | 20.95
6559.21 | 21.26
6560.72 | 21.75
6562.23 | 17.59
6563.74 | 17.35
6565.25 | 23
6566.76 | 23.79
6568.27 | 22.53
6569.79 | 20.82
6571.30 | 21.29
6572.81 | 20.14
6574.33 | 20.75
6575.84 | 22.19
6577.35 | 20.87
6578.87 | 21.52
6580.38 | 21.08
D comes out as 6515.55 angstrom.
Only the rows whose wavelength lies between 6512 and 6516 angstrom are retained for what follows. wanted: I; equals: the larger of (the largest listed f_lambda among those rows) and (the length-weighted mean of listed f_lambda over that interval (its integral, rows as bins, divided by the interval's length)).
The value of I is 21.3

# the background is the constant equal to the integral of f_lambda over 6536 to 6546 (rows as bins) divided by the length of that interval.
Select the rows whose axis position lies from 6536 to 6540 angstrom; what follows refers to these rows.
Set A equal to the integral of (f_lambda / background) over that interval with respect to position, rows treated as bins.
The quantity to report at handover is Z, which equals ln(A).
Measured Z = 1.40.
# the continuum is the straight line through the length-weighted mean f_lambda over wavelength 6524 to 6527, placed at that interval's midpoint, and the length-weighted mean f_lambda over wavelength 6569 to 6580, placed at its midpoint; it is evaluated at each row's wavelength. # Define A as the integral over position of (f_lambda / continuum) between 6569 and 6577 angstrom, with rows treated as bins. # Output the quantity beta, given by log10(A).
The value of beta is 0.90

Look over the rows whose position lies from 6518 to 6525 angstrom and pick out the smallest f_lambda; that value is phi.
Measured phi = 20.28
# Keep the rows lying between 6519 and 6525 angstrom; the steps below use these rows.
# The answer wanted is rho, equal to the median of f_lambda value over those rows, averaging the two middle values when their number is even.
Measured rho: 21.0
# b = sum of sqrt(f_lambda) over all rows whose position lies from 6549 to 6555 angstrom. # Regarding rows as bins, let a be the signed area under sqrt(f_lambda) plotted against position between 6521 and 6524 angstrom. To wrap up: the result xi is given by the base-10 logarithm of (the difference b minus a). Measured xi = 0.65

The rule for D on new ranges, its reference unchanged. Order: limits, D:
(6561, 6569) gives 6563.74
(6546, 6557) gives 6556.19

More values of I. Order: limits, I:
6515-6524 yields 21.6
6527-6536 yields 21.6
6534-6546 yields 22.0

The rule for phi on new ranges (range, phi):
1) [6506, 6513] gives 20.8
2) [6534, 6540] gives 21.41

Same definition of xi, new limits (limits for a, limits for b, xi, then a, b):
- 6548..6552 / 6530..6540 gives 1.16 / 18.19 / 32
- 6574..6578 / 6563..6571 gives 0.67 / 18.51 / 23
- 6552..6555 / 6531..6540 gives 1.15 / 13.61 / 28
